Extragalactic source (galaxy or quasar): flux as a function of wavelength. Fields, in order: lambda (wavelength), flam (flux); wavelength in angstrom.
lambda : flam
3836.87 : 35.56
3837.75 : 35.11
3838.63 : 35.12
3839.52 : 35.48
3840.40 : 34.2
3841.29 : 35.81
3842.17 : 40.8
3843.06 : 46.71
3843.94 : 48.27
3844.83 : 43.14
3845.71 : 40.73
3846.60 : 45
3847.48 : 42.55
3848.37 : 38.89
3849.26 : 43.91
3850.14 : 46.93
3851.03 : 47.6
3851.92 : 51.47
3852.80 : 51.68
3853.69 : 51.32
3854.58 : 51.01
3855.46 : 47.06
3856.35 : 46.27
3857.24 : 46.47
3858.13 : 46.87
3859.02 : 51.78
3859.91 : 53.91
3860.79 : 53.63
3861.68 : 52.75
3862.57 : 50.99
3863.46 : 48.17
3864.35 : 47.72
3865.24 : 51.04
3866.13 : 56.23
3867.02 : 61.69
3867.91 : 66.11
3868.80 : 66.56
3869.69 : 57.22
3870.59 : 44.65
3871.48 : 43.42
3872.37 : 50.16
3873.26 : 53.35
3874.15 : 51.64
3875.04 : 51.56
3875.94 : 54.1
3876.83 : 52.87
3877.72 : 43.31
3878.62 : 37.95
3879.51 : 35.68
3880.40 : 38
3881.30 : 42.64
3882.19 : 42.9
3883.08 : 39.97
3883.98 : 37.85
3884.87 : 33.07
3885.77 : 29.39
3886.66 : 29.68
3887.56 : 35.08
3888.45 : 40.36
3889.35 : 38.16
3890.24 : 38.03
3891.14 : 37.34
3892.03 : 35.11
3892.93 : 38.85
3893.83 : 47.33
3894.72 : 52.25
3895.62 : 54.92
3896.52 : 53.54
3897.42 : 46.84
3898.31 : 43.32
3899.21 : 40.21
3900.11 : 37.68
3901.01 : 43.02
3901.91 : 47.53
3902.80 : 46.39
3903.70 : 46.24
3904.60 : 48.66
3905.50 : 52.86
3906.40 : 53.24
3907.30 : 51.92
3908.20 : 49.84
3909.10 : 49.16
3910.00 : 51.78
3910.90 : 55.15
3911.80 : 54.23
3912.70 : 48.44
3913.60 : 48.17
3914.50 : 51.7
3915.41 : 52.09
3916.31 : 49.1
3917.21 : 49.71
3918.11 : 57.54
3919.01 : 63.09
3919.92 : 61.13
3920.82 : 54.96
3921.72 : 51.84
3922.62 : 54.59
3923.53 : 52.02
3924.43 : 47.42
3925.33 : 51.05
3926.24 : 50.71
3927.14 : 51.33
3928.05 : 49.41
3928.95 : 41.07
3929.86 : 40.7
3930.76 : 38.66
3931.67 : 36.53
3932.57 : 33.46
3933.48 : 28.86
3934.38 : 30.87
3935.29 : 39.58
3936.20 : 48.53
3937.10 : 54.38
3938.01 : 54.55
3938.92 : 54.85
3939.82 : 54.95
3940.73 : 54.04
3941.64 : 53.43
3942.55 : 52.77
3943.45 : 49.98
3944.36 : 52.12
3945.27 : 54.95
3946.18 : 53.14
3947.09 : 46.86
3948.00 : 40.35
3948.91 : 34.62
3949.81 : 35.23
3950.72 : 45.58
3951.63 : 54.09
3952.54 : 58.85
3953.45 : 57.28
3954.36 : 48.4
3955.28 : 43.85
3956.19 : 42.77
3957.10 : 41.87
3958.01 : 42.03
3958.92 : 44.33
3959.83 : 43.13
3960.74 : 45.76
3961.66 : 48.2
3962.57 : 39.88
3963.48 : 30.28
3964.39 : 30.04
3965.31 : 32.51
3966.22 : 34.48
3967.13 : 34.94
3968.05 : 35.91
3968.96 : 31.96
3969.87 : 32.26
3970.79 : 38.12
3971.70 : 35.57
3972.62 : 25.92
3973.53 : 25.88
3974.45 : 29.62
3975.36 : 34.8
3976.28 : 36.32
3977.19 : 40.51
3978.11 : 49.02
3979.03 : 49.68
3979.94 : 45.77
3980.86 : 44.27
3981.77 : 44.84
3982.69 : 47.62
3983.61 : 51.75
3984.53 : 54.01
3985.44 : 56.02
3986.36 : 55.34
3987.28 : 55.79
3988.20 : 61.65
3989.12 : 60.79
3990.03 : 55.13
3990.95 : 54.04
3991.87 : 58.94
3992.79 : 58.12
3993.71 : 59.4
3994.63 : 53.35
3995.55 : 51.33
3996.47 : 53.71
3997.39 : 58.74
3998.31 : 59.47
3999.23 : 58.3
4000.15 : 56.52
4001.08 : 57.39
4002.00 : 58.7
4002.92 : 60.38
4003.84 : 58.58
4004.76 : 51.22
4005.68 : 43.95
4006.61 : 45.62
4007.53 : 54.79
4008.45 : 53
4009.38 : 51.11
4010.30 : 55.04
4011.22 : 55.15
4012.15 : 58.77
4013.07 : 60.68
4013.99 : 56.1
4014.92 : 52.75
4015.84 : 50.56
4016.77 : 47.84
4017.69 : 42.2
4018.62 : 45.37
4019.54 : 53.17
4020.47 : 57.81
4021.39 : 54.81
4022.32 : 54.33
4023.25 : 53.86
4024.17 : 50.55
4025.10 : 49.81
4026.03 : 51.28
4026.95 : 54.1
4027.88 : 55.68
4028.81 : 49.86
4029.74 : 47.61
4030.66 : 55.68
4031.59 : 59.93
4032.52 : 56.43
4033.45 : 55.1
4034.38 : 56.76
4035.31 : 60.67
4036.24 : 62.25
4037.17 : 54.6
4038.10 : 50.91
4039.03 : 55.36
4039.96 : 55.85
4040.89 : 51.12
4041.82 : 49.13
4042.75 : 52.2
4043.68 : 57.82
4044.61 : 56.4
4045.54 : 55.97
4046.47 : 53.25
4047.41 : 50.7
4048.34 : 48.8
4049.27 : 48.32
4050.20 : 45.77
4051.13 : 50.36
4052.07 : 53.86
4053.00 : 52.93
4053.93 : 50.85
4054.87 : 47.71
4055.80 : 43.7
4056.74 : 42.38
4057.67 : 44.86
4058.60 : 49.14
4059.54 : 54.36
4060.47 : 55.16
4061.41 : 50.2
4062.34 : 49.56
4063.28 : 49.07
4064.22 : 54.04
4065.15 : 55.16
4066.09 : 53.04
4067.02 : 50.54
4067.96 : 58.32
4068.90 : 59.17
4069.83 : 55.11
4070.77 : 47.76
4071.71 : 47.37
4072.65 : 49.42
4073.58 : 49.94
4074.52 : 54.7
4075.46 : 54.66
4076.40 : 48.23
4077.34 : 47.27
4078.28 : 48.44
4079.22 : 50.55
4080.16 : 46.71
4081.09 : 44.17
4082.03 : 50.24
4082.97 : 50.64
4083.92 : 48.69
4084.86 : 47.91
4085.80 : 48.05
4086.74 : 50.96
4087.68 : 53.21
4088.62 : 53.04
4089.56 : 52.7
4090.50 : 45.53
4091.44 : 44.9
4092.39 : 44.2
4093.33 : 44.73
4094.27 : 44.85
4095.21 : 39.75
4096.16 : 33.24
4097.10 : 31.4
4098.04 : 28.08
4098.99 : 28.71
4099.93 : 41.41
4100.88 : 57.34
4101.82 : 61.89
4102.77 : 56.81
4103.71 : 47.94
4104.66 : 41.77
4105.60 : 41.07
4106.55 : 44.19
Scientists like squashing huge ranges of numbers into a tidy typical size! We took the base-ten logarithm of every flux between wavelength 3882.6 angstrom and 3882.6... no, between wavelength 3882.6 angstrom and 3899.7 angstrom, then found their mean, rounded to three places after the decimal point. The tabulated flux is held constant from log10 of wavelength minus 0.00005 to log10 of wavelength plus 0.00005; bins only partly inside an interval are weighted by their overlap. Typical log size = 1.602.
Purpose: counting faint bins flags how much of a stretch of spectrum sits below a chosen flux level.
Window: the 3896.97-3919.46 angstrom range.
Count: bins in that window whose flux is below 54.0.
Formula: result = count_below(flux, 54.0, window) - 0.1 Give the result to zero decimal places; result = 21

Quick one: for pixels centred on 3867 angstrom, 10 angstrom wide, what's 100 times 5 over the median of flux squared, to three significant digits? 0.192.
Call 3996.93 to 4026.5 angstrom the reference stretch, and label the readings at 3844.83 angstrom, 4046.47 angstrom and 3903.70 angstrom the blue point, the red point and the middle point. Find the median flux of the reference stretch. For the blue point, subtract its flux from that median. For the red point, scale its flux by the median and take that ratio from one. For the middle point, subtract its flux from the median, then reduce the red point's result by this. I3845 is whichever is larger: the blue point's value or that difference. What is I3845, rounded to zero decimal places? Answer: 11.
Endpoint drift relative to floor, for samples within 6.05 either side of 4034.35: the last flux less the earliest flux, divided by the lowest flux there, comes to 0.13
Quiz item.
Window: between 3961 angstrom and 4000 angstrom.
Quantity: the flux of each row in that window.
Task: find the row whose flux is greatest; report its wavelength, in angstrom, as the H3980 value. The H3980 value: 3988.20 angstrom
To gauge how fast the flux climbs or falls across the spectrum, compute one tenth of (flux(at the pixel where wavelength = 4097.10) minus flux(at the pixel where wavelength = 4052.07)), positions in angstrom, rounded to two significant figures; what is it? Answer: -2.2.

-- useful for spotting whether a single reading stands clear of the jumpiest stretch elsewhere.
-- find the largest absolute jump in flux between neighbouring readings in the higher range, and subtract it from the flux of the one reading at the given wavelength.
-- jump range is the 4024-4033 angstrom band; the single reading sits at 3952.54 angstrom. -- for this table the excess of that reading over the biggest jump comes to 50.8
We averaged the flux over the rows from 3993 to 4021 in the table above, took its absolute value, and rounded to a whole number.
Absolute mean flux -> 54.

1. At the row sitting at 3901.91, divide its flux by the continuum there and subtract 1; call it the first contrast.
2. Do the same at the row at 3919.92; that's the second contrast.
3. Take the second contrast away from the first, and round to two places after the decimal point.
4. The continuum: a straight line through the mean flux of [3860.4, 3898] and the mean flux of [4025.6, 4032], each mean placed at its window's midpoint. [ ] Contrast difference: -0.26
